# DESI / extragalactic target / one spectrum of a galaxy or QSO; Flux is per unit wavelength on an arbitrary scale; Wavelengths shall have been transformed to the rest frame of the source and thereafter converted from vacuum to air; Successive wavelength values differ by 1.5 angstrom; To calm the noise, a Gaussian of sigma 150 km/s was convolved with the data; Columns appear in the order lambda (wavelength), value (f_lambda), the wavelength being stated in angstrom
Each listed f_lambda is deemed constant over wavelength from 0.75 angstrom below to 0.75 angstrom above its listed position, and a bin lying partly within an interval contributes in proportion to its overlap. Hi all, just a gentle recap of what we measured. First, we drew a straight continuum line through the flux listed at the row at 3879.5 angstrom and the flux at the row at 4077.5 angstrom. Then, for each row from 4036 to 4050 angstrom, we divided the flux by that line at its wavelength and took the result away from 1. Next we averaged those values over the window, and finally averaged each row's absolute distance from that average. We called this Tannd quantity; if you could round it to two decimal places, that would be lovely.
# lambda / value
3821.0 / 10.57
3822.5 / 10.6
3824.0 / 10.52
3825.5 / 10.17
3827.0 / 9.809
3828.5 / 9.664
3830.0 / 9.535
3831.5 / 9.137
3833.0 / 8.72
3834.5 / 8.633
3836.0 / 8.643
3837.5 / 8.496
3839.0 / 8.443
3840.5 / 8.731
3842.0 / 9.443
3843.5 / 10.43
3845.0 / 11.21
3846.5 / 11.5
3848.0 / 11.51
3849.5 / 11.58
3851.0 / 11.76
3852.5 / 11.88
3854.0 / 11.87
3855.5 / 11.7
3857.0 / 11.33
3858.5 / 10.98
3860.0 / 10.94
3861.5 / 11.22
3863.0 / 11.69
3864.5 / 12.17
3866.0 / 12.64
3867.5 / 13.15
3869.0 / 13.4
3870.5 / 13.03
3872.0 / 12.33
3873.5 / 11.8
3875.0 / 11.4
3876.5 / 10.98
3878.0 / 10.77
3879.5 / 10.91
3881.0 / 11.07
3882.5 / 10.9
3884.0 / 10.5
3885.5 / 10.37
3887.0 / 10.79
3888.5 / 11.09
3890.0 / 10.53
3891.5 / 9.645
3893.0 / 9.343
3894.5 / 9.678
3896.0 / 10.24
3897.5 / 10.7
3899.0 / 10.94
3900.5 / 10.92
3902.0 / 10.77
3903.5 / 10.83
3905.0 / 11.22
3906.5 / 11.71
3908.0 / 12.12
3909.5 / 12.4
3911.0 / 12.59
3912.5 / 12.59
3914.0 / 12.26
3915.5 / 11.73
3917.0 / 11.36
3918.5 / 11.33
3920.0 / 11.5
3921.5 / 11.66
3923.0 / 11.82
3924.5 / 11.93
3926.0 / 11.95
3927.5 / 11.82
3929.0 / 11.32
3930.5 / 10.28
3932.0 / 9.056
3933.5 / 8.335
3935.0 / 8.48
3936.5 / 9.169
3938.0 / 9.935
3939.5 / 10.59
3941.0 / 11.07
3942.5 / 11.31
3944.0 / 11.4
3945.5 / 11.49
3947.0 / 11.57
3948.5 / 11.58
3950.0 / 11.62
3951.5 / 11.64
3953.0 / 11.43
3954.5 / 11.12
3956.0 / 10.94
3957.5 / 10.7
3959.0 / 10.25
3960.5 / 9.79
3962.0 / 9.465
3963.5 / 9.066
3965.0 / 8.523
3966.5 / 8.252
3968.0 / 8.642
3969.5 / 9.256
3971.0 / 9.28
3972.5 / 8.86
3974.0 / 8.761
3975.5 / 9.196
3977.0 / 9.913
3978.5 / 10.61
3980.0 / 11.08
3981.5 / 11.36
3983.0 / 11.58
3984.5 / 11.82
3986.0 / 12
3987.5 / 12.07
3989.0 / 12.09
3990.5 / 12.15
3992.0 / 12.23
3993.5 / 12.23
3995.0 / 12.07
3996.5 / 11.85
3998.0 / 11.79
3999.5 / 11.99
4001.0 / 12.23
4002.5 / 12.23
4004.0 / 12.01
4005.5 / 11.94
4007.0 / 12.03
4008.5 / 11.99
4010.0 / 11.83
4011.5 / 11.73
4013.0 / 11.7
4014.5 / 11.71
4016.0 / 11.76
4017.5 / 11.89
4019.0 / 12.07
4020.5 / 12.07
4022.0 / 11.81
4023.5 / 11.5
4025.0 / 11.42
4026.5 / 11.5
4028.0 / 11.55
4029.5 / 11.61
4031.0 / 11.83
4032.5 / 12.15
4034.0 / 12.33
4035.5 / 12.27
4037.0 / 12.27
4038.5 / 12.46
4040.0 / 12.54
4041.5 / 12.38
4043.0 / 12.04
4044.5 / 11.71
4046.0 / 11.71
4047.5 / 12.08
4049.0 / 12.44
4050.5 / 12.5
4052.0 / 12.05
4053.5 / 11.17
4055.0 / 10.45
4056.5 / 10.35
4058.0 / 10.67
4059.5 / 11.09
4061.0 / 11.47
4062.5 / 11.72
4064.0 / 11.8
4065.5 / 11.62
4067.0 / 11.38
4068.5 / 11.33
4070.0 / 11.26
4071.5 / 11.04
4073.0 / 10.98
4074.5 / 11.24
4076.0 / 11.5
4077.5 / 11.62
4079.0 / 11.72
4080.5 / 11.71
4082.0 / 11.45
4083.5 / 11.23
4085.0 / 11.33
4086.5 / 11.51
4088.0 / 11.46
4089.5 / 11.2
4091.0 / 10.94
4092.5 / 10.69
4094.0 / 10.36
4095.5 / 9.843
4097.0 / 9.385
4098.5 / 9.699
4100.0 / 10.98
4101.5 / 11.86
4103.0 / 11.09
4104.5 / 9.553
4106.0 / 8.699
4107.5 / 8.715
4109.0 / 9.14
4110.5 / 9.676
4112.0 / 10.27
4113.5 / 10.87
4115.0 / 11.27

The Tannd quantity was 0.02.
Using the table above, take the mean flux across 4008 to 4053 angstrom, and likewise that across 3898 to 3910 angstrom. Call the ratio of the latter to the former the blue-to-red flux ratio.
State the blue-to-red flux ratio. 0.95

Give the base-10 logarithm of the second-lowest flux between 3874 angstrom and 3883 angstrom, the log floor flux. 1.04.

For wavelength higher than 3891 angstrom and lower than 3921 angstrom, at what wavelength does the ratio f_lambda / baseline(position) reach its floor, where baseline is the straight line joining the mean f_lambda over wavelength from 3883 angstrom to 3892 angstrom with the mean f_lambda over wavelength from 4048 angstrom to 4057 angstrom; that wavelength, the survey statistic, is 3893.0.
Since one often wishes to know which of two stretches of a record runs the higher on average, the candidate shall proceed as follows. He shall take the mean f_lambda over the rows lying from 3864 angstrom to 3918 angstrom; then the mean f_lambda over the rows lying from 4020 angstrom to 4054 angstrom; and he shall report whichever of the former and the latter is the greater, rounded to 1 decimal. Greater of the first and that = 12.0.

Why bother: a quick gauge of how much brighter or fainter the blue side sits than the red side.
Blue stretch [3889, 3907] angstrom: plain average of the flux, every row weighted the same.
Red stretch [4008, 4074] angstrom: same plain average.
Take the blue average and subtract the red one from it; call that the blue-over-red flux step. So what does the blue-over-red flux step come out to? -1.2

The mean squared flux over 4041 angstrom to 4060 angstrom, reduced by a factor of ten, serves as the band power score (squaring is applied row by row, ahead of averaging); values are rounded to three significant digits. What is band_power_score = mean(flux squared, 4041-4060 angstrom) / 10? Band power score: 13.5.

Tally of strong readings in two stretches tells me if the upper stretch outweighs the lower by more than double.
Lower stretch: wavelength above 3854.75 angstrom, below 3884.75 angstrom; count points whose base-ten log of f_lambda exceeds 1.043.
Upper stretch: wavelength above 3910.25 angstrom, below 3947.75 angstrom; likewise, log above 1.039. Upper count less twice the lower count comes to -8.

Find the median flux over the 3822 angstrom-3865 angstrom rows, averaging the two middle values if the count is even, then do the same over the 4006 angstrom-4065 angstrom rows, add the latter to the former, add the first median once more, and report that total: 33.0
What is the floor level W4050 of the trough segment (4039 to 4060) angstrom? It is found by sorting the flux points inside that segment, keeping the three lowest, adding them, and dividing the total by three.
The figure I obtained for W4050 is 10.5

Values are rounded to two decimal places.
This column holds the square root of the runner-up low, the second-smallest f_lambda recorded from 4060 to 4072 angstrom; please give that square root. 3.36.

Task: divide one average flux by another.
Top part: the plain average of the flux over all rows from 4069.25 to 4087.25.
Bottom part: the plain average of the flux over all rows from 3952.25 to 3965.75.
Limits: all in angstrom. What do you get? 1.12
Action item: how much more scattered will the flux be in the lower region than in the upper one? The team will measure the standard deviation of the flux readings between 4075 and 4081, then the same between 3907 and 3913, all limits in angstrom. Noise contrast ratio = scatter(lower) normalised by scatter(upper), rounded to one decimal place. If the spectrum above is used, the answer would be 2.2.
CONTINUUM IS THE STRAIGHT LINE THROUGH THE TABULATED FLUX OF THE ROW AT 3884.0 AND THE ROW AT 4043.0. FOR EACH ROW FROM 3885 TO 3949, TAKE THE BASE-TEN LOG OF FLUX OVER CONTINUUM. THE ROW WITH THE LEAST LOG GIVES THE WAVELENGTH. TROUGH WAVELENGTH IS 3933.5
